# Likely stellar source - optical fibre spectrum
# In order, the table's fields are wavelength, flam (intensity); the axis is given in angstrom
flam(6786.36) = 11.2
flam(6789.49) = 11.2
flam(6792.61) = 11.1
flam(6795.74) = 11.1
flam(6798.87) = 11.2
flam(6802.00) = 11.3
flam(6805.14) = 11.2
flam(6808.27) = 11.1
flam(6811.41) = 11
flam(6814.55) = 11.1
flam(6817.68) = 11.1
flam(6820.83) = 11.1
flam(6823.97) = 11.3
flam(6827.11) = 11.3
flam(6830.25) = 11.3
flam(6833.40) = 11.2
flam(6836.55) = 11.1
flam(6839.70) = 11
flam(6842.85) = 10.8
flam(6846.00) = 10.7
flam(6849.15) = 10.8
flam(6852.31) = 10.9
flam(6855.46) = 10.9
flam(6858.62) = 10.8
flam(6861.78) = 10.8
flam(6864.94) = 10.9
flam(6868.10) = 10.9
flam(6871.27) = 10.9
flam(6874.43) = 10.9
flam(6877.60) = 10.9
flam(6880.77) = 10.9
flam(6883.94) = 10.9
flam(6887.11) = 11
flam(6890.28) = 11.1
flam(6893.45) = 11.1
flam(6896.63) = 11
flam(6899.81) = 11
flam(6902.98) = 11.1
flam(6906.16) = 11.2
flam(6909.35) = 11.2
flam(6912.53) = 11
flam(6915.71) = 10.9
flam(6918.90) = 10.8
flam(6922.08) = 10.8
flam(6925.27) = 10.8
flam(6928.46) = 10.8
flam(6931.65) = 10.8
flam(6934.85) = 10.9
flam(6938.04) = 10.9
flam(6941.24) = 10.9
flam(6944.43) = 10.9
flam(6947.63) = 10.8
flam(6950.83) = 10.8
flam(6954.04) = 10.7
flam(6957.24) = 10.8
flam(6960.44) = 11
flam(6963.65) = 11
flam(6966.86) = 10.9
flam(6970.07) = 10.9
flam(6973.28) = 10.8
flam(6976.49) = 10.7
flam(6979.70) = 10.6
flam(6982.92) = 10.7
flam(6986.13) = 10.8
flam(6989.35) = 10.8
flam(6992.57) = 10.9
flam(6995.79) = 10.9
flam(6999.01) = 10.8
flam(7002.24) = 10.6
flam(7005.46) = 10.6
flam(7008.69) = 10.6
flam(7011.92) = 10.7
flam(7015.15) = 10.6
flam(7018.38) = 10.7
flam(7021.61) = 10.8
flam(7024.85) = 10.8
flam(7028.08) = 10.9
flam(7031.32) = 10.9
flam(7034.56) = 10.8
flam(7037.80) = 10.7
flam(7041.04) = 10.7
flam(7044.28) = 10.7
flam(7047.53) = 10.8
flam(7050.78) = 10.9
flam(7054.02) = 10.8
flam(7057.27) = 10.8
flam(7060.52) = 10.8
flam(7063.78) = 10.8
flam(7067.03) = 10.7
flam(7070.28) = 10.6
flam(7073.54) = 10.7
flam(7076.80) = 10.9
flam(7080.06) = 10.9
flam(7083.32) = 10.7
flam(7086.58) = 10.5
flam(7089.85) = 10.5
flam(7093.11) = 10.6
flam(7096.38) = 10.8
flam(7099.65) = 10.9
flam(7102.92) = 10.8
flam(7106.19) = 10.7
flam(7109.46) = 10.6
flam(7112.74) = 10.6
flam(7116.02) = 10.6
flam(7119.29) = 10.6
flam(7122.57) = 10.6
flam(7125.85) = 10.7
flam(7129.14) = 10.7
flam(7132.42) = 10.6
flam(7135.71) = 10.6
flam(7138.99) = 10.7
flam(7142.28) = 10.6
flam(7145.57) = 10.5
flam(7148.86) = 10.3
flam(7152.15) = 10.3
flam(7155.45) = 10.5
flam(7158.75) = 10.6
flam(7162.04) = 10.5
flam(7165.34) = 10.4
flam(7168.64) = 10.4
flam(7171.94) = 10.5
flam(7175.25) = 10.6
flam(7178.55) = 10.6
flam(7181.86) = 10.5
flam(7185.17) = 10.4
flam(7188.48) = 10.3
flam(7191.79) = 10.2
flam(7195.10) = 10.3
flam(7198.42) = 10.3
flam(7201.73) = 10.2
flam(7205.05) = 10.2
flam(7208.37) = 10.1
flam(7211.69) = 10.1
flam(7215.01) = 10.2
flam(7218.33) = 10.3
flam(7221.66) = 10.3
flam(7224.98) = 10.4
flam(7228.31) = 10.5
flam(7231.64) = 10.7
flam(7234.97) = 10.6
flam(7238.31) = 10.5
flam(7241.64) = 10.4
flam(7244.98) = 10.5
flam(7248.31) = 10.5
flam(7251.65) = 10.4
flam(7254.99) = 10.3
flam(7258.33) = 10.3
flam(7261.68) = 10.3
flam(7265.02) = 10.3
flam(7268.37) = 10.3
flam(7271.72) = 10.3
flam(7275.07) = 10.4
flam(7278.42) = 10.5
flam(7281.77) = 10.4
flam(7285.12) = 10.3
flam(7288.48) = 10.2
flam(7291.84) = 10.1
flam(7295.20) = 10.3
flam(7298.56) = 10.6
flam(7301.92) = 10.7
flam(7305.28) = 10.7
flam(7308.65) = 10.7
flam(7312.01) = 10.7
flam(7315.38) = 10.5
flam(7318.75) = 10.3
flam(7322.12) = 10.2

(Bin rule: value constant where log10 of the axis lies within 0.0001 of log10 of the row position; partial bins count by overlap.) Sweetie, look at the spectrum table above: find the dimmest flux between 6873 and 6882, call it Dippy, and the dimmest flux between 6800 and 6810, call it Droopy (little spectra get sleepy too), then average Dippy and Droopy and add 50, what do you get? 61.0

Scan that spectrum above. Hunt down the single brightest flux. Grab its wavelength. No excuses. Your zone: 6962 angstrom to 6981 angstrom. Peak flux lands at 6963.65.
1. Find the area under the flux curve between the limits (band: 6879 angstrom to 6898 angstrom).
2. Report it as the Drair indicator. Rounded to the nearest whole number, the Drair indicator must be 209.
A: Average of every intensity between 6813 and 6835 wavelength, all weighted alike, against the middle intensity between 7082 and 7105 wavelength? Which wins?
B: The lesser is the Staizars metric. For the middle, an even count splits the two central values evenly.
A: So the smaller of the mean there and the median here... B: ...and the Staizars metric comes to 10.7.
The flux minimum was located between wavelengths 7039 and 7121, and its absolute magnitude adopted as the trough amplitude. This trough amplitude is 10.5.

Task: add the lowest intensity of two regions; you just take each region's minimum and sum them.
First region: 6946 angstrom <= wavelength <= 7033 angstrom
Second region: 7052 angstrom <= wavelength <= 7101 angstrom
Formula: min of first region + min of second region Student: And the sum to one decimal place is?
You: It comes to 21.1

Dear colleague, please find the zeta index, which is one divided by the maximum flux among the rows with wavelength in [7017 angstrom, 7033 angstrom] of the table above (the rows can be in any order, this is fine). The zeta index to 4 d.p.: 0.0917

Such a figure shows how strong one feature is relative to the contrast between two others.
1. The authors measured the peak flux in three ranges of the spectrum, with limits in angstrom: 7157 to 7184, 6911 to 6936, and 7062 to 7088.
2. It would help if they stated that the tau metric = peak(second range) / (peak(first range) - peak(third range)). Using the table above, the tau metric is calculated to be -37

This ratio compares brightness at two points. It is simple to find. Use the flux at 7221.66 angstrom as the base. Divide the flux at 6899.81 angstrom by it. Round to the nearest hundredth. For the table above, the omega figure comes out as 1.07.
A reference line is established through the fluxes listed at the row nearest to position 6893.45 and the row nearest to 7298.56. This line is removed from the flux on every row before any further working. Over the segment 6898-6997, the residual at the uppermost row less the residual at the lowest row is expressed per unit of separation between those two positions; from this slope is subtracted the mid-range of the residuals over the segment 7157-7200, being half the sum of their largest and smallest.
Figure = 0.34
